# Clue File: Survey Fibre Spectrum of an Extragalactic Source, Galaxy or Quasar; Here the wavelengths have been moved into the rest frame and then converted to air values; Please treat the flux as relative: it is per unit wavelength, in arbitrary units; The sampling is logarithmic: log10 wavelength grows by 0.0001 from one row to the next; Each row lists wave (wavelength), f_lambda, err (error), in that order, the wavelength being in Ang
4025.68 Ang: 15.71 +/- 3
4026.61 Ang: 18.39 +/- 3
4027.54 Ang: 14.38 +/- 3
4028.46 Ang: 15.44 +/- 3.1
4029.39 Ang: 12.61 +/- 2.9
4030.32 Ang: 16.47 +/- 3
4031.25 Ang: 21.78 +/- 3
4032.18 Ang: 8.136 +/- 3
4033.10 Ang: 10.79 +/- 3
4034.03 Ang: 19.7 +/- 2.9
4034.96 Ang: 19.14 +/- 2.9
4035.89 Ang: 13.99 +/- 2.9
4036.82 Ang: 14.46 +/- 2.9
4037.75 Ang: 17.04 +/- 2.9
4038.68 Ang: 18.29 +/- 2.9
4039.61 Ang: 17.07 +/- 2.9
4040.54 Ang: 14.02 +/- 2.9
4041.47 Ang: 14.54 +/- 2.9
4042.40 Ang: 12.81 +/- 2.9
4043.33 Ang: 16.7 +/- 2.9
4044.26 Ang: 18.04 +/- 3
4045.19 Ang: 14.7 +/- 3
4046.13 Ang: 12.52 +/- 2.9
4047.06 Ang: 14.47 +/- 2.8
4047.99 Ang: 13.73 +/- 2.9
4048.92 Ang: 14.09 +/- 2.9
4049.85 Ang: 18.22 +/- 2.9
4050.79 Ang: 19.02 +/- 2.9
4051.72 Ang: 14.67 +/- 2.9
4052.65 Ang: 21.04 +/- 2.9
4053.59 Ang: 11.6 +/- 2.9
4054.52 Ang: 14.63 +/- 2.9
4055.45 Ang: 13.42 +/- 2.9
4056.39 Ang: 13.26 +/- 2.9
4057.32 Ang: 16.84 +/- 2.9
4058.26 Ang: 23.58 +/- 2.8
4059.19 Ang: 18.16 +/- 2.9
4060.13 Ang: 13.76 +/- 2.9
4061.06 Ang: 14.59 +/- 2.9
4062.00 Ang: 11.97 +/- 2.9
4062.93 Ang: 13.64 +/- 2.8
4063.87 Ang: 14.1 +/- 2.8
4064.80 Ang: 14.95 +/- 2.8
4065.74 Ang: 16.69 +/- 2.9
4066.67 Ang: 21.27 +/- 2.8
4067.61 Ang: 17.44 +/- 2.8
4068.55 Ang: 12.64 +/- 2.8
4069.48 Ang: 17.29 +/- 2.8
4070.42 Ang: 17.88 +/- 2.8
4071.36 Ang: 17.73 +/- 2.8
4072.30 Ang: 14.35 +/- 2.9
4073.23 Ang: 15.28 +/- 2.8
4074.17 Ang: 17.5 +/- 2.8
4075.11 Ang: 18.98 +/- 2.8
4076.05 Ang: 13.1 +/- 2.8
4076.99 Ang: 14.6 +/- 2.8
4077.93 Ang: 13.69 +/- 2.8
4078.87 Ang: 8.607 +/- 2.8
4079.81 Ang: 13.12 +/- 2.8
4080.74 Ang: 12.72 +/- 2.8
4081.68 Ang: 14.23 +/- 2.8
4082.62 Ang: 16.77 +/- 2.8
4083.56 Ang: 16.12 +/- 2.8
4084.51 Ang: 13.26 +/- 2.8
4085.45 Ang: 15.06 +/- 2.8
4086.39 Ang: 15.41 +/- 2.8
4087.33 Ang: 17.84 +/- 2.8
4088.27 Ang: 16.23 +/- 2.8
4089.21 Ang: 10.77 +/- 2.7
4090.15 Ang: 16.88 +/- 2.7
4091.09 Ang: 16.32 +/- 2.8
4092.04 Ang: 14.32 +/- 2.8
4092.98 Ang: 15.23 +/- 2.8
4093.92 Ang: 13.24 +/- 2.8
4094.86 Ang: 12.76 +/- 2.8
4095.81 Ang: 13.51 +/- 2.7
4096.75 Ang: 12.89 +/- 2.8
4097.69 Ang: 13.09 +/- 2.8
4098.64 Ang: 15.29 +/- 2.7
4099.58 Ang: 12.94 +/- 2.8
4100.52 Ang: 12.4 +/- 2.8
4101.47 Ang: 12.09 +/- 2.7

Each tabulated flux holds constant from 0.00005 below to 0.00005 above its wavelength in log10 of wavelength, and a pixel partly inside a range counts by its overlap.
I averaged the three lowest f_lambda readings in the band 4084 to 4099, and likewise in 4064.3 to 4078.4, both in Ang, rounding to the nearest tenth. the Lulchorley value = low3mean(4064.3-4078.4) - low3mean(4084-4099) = 1.0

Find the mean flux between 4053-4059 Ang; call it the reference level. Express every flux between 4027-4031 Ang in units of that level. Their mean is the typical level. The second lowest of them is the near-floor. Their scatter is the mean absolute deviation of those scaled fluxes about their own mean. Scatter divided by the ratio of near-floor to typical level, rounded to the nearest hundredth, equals 0.08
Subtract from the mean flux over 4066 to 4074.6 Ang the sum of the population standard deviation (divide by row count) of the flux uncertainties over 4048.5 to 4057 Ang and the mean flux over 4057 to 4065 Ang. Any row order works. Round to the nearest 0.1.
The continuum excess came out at 1.1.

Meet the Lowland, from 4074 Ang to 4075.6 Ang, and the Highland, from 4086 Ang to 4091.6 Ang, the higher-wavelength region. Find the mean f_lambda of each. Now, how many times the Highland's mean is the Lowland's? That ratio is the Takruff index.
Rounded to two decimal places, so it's 1.17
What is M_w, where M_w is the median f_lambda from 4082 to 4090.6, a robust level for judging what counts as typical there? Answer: 16.1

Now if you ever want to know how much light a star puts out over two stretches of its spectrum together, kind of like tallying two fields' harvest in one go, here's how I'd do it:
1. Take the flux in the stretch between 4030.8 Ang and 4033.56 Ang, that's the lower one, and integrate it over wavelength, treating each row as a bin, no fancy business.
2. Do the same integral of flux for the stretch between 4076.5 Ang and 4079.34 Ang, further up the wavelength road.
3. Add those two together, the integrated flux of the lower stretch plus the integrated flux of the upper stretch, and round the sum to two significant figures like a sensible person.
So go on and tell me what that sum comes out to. 72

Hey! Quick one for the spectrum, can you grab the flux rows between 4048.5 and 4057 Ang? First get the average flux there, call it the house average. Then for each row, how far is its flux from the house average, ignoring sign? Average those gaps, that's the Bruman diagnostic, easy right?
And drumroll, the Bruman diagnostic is 2.6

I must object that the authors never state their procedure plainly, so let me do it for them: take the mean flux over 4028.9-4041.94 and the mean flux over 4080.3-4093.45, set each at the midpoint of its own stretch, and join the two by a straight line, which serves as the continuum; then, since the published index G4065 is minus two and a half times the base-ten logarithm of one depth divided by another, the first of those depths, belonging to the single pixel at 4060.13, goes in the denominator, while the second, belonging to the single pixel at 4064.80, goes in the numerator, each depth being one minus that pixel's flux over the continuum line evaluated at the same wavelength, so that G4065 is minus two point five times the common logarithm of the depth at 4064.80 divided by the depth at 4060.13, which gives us 1.7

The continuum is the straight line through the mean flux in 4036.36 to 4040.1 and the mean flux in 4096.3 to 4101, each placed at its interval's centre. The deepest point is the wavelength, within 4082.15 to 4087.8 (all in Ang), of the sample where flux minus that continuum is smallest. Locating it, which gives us 4084.51 Ang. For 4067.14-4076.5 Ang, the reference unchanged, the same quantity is 4068.55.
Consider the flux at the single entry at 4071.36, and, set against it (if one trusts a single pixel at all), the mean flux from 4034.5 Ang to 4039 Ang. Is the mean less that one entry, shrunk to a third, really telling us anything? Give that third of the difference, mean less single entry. -0.4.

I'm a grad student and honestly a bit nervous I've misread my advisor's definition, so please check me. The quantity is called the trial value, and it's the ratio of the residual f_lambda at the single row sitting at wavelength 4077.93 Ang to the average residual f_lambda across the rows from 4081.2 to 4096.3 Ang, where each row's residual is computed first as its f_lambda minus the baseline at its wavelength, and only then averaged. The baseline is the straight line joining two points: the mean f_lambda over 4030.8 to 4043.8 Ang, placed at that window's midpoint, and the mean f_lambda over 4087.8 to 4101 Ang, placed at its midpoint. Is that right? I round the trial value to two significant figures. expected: -1.1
